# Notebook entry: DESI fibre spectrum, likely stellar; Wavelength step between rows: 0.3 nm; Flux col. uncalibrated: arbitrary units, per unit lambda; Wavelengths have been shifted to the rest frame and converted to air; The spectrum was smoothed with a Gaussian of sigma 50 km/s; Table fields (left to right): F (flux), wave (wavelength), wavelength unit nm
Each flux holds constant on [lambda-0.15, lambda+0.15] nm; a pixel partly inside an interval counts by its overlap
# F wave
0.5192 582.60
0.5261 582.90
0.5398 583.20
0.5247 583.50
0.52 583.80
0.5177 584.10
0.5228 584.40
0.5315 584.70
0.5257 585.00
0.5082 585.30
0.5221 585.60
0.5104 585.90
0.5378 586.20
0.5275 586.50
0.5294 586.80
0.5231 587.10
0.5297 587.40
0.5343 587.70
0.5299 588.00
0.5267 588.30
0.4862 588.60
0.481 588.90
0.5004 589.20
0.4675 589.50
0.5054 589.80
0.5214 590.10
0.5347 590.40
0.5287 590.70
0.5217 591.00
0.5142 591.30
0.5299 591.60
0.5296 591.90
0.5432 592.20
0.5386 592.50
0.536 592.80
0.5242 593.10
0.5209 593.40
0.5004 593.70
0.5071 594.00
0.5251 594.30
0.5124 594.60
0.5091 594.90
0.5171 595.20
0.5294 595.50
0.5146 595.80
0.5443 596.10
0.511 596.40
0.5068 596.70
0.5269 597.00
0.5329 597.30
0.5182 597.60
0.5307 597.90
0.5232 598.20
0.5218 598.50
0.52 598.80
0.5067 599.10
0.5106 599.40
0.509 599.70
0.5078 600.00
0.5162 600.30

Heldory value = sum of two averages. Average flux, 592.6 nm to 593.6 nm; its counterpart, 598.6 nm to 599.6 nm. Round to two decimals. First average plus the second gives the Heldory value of 1.04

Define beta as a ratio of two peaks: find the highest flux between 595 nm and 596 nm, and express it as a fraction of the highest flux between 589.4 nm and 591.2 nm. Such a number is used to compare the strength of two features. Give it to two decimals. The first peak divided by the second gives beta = 0.99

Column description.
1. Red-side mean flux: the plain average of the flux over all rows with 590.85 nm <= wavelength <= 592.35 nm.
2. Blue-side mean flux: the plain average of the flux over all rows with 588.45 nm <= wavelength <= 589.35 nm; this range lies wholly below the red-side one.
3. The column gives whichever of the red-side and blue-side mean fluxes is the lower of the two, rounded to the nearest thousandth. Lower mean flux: 0.489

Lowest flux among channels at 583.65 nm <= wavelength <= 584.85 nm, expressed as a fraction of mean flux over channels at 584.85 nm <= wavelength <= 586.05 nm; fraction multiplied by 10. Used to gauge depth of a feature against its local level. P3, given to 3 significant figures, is 10.0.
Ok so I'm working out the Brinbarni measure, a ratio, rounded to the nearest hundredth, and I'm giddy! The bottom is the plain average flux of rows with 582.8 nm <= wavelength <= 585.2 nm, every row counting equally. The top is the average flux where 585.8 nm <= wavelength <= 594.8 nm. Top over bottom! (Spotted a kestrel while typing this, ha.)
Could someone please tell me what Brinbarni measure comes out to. 0.99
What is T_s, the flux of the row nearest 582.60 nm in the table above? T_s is 0.5192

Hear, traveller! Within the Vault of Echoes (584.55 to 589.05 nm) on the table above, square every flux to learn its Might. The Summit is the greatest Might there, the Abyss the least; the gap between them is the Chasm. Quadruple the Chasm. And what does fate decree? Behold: 0.231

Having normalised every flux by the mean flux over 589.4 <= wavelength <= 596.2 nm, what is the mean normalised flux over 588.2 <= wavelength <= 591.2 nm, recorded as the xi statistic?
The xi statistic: 0.974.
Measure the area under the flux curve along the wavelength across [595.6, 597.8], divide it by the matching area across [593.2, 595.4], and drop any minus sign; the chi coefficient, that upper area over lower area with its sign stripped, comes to 1.02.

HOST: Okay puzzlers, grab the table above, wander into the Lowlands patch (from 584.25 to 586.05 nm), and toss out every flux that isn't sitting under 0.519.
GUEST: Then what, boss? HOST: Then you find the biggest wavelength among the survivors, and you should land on 585.90 nm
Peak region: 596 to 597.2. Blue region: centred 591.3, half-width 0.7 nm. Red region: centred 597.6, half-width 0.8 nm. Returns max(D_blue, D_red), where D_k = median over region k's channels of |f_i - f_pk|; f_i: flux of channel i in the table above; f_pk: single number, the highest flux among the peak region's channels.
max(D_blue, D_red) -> 0.017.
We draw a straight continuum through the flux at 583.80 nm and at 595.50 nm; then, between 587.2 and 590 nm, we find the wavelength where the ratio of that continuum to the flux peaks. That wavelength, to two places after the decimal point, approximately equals 589.50 nm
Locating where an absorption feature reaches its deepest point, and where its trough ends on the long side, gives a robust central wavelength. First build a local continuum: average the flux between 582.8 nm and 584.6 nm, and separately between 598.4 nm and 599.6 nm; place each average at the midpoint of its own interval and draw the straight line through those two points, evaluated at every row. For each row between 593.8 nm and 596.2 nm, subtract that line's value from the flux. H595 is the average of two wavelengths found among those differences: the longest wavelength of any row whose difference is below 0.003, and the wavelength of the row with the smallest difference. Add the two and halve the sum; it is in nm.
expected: 594.90 nm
